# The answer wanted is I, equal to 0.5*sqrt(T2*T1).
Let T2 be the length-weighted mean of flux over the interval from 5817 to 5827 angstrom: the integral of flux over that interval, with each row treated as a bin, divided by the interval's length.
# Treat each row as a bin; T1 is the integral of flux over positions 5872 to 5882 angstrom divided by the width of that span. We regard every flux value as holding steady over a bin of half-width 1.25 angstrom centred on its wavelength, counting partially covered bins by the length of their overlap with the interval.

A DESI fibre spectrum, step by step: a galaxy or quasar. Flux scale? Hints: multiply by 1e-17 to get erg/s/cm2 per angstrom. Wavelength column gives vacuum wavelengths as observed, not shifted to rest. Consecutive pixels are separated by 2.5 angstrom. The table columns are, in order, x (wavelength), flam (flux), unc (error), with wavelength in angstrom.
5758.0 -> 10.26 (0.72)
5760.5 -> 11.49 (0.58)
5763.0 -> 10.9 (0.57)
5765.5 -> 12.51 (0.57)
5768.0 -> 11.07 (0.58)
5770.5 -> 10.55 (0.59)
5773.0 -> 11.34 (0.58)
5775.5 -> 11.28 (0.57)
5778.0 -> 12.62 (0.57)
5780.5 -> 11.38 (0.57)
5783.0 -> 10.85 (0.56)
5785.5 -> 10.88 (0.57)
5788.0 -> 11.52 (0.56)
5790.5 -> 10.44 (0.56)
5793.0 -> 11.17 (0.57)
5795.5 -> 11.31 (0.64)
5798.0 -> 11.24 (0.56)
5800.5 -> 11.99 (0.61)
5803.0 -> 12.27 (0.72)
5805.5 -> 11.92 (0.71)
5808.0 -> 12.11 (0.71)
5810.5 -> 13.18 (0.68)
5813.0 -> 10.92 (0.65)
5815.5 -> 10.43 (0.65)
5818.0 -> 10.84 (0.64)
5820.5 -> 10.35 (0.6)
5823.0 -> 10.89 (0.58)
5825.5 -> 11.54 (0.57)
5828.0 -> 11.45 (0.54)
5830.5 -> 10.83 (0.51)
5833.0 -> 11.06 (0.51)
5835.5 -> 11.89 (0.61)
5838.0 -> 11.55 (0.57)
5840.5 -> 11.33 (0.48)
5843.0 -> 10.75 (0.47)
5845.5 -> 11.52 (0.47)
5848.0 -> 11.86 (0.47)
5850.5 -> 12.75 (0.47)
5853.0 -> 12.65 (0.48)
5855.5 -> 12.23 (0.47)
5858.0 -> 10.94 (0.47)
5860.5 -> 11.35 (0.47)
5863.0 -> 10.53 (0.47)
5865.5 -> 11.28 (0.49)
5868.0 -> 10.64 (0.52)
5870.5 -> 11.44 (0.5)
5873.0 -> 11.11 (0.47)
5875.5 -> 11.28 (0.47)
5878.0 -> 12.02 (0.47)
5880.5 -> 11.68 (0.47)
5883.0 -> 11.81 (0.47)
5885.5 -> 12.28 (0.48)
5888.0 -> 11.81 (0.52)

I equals 5.61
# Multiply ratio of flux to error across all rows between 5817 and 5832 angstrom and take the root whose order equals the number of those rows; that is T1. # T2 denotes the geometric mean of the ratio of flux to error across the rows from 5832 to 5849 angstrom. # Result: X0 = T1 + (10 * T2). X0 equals 244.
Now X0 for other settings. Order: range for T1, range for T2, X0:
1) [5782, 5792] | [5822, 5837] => 224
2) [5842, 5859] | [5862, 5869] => 244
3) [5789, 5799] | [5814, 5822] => 186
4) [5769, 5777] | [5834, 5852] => 251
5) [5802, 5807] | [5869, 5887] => 262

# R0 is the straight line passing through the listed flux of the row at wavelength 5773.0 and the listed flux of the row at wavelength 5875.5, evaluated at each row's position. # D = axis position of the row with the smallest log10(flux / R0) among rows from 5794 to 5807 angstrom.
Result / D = 5798.0 angstrom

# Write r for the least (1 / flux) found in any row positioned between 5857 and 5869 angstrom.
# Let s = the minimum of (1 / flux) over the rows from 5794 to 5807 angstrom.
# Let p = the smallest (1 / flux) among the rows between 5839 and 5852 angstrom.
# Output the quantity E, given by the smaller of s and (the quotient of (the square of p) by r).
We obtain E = 0.070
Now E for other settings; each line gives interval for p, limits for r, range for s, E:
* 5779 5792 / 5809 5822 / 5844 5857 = 0.078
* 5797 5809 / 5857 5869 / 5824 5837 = 0.075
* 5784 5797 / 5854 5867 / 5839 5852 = 0.078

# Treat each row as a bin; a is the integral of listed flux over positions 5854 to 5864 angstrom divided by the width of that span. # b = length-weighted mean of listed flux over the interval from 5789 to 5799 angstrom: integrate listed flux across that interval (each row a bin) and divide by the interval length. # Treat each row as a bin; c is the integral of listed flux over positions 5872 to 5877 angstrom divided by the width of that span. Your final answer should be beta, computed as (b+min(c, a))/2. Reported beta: 11.1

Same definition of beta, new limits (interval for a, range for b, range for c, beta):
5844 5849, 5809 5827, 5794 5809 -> 11.4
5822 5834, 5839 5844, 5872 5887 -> 11.1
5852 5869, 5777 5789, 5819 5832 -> 11.2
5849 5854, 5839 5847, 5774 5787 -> 11.3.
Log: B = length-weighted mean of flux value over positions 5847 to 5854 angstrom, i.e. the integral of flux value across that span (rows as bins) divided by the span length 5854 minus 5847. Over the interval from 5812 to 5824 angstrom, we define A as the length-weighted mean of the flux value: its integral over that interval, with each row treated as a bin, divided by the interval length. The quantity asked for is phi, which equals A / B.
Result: 0.86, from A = 10.7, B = 12.4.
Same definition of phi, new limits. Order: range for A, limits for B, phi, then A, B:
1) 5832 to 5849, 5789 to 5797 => 1.04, 11.4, 11.0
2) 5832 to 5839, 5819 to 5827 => 1.05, 11.5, 10.9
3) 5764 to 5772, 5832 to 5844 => 1.00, 11.4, 11.3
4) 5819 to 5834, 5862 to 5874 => 1.00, 11.0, 11.0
